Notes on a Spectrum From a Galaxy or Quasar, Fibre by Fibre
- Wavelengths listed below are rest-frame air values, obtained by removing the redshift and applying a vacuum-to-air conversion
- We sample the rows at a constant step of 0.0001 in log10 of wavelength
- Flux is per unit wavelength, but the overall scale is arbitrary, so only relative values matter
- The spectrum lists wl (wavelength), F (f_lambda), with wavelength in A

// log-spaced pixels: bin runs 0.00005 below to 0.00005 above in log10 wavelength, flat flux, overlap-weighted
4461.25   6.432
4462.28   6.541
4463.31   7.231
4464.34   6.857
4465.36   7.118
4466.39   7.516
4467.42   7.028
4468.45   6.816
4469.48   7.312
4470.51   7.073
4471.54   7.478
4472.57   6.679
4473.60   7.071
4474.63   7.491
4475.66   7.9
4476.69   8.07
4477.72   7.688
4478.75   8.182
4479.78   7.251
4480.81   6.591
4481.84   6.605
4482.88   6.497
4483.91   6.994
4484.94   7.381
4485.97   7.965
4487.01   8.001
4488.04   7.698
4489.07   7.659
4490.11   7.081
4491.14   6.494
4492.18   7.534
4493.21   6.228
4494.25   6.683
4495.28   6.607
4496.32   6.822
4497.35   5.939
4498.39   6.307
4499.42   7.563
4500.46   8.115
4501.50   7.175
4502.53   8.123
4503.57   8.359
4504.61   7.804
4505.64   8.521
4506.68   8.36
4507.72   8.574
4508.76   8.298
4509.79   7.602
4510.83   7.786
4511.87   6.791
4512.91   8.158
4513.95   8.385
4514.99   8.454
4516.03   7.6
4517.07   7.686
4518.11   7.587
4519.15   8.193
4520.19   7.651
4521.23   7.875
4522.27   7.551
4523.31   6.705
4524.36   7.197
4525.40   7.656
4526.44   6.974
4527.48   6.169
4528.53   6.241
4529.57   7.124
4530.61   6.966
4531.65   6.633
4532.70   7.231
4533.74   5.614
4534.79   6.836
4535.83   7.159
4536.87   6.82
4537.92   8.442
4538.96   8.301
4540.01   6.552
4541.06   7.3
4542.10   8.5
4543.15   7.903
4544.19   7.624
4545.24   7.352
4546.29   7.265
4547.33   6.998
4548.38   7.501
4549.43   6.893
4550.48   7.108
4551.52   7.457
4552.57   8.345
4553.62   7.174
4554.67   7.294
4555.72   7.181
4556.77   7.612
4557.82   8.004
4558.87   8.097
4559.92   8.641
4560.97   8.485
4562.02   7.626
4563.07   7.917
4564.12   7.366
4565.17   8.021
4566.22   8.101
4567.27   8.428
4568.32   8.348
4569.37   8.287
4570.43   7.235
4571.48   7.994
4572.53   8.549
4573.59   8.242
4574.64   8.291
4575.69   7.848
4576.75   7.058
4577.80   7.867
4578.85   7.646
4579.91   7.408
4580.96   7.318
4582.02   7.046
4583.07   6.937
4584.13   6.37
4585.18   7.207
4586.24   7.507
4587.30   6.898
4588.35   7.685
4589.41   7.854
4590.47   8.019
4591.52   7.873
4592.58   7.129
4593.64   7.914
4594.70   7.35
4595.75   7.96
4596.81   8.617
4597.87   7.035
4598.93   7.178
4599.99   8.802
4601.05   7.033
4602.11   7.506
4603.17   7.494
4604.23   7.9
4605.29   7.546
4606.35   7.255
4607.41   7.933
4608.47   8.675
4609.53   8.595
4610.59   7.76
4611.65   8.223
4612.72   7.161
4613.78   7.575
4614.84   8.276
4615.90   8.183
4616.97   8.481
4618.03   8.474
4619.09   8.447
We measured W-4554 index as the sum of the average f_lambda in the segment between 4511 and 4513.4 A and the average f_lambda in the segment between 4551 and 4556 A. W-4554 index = 15.0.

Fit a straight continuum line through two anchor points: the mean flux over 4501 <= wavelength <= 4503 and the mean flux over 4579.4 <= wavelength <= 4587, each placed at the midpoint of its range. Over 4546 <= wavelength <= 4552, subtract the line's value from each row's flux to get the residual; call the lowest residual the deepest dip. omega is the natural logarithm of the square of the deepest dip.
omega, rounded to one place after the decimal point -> -1.6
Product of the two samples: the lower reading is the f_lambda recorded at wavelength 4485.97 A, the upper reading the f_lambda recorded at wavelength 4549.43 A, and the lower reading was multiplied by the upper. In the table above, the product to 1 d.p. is 54.9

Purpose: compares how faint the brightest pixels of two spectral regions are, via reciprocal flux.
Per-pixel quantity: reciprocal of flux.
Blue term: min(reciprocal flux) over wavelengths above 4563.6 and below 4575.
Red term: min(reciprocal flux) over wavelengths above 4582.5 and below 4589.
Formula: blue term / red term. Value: 0.90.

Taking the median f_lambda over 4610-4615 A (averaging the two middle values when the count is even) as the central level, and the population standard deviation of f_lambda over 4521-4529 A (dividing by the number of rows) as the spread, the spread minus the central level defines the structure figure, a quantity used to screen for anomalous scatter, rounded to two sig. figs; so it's -7.2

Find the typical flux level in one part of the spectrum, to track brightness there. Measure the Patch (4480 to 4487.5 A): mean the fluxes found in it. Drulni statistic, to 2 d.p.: 7.15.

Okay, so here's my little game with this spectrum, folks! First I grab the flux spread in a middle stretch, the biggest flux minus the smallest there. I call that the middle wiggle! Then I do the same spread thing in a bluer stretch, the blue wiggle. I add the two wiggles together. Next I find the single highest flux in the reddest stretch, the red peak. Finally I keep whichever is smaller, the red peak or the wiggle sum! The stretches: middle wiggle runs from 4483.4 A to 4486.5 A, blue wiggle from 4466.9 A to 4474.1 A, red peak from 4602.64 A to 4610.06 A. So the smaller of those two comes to 1.8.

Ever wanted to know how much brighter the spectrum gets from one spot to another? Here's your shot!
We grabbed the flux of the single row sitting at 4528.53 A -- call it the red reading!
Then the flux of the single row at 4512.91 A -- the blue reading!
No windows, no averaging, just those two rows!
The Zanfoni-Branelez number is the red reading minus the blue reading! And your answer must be -1.9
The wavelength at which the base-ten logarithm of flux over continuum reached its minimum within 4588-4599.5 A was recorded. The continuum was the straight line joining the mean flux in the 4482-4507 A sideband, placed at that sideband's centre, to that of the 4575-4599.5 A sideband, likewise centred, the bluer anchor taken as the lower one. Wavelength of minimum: 4597.87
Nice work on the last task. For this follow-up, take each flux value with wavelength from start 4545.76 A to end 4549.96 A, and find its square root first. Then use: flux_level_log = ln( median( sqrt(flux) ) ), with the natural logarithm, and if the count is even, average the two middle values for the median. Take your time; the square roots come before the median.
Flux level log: 0.98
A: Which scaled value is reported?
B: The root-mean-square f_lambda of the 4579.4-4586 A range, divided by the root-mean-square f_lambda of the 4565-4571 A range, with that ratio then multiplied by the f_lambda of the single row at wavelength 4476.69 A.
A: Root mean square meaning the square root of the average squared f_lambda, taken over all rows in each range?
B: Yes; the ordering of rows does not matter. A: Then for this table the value 7.0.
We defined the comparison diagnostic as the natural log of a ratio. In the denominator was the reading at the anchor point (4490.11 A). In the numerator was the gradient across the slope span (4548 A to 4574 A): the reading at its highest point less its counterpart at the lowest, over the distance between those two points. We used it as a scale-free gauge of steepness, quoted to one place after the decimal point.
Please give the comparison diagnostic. -5.5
